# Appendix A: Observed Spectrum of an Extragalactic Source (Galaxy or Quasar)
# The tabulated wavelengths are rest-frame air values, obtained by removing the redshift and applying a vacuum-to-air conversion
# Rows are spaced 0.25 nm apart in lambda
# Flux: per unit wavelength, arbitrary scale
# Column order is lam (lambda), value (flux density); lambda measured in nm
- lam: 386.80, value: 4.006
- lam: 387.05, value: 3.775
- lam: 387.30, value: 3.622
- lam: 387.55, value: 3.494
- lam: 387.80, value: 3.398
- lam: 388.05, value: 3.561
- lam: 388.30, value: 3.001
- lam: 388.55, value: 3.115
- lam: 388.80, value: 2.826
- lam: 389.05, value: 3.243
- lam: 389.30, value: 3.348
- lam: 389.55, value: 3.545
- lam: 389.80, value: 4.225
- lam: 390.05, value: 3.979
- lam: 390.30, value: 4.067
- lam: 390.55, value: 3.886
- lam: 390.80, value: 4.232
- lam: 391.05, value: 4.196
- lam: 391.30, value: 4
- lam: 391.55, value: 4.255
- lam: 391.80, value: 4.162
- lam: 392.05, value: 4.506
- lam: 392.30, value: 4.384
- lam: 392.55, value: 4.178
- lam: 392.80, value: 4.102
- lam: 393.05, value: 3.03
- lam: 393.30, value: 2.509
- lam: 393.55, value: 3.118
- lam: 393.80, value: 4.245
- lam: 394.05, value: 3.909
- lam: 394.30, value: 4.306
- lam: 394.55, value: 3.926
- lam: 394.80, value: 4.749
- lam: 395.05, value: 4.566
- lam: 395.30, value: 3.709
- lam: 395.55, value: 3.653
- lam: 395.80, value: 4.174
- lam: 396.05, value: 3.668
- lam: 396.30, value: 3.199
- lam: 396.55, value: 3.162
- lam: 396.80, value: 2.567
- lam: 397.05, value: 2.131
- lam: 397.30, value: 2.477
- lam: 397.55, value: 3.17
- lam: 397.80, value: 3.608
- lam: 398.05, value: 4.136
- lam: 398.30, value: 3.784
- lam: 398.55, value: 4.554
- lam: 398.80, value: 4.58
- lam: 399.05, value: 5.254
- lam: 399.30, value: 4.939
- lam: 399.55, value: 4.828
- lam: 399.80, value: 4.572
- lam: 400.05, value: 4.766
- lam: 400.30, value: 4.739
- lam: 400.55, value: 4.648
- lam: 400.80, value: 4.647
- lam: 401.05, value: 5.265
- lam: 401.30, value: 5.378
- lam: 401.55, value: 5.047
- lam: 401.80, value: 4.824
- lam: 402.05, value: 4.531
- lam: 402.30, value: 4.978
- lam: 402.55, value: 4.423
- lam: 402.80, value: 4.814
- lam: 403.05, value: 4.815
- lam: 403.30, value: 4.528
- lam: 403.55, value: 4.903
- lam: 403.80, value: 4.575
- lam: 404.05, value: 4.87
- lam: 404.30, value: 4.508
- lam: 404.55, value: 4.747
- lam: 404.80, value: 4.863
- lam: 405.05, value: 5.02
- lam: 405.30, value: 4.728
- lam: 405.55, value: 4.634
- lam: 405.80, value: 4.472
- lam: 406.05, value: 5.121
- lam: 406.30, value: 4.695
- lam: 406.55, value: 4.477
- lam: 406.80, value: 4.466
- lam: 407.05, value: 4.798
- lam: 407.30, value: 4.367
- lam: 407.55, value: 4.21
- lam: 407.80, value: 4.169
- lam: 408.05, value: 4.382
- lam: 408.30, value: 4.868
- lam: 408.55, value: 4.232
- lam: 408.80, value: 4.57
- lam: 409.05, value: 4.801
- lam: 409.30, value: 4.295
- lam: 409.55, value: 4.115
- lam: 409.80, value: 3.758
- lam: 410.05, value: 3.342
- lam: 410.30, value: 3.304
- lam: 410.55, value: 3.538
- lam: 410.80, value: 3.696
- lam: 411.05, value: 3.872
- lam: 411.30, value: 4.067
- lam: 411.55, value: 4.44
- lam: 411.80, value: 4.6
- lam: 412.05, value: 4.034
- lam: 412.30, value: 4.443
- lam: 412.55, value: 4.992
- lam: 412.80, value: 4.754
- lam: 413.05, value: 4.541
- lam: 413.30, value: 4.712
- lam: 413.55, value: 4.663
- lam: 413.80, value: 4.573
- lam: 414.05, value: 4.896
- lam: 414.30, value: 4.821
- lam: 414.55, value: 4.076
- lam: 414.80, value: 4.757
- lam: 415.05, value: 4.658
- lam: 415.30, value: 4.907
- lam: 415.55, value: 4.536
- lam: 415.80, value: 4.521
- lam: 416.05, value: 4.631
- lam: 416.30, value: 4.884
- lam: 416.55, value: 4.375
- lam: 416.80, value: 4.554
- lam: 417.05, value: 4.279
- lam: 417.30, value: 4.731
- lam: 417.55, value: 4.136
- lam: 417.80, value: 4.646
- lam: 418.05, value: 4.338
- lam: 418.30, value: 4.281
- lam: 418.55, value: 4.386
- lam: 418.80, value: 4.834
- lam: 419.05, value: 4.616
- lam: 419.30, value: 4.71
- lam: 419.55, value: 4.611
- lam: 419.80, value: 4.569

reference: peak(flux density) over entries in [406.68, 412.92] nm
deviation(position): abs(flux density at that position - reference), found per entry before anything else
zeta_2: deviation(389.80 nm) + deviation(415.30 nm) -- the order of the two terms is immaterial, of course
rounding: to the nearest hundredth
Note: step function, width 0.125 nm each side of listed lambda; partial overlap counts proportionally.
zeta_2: 0.85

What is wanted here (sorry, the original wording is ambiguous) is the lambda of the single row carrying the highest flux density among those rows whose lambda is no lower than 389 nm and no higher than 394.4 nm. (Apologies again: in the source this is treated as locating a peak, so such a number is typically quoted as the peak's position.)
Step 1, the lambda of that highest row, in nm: 392.05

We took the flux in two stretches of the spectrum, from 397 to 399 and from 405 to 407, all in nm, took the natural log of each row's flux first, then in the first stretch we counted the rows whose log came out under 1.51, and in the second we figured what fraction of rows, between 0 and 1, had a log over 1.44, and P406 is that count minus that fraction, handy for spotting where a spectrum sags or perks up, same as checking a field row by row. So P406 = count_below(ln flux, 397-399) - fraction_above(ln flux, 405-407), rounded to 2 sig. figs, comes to 5.0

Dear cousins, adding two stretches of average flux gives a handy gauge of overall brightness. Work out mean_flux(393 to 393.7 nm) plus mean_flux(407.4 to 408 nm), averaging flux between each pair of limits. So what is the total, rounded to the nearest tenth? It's 7.1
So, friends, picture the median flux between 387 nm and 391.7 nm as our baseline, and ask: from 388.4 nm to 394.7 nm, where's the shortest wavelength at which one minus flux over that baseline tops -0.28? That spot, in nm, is 388.55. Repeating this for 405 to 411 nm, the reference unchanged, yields 405.55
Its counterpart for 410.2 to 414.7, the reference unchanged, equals 410.30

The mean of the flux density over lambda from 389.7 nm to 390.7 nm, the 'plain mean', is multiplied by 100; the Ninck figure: 404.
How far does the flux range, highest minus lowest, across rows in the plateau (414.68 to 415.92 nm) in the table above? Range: 0.39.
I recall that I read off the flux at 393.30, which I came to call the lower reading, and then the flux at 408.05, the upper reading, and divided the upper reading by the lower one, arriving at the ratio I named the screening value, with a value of 1.75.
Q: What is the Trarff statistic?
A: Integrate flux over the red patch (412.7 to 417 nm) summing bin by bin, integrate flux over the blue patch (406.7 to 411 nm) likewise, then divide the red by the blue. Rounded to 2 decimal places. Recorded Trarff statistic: 1.11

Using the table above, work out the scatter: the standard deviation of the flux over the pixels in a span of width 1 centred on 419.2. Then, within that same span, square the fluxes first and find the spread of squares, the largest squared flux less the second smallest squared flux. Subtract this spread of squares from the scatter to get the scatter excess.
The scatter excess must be -2.0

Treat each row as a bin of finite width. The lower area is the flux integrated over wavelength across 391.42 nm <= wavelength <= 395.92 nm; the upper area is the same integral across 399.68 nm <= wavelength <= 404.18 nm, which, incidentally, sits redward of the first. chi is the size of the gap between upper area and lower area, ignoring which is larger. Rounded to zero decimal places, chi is 4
